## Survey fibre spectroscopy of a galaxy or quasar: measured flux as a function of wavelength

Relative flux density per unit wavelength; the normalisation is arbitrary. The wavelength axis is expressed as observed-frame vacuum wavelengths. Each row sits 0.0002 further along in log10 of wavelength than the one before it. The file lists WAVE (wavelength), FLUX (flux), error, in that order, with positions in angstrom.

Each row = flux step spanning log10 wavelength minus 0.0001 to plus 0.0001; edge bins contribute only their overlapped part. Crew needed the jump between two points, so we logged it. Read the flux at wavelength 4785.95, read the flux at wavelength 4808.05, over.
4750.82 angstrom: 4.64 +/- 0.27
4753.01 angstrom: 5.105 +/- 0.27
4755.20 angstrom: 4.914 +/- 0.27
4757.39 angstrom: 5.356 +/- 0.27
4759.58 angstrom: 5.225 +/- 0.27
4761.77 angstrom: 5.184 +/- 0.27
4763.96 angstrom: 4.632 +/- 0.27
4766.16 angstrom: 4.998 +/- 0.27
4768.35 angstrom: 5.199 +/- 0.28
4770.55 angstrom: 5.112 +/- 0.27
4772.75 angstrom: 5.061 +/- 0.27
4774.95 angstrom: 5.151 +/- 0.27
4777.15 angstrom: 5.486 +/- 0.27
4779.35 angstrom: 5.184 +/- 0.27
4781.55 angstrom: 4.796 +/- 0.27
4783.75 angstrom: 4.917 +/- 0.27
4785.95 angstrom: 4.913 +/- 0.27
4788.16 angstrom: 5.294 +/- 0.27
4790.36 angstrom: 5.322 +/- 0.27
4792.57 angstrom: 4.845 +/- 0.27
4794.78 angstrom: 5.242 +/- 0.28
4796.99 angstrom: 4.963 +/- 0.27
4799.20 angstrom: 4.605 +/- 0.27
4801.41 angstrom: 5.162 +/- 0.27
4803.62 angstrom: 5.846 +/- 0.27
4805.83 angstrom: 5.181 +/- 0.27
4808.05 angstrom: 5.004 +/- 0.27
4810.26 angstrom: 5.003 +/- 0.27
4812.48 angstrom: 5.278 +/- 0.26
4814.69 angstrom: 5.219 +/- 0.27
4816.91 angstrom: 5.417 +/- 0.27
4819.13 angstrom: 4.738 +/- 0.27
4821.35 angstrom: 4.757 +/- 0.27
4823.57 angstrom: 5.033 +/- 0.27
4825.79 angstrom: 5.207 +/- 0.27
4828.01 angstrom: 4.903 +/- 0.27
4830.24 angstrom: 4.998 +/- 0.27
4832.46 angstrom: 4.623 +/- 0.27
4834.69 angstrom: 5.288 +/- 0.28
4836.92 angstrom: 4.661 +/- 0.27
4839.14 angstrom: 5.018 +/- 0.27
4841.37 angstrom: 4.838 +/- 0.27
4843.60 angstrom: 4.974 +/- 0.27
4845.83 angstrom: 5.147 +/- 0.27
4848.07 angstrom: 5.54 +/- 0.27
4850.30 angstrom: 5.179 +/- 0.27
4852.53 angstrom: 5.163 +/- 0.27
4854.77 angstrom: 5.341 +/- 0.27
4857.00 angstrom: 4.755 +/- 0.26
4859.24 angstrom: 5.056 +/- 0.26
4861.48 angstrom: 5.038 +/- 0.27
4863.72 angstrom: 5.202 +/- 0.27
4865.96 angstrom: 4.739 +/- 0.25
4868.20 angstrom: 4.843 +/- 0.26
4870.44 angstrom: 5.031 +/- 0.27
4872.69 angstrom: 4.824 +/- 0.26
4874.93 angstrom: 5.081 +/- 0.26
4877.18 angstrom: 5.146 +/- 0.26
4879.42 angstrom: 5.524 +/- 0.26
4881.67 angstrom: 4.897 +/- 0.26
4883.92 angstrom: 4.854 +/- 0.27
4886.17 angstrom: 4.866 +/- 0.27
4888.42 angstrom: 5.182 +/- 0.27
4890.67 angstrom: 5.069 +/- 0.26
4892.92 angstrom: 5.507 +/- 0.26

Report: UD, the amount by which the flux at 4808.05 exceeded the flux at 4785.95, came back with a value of 0.09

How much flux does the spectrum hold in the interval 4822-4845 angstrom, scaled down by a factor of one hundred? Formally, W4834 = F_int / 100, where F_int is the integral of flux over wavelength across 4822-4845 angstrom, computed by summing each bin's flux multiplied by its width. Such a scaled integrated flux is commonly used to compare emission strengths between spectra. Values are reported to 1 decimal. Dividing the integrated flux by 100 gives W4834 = 1.1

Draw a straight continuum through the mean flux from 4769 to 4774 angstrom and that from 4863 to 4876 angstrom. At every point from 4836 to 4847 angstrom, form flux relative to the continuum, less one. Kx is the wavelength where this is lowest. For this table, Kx 4836.92 angstrom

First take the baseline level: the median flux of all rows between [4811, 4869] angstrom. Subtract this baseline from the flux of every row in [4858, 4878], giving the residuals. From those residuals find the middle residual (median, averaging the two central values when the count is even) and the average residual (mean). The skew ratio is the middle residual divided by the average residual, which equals -0.1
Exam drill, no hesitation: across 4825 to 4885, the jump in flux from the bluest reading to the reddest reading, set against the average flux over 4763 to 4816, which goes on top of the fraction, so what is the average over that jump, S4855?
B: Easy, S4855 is -14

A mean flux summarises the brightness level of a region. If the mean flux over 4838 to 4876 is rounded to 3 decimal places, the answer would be 5.045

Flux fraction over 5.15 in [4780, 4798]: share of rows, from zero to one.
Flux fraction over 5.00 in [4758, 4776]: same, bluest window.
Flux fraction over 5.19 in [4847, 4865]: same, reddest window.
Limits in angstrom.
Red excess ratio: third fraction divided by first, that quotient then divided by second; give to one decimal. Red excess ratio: 1.3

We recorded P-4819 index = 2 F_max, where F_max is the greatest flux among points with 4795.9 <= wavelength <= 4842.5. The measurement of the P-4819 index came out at 11.7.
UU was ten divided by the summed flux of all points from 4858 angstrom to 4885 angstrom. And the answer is 0.166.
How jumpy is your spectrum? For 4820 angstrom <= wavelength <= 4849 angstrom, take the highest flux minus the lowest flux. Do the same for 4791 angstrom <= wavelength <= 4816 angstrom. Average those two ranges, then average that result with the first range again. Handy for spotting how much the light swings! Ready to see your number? 1.00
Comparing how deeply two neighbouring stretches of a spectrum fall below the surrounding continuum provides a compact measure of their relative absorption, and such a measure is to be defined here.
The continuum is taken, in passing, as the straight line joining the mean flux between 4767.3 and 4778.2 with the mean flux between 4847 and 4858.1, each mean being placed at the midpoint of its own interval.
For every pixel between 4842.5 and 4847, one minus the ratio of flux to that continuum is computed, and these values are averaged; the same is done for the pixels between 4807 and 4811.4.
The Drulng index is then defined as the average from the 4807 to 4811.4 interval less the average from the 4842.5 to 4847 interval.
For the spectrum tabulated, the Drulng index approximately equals 0.011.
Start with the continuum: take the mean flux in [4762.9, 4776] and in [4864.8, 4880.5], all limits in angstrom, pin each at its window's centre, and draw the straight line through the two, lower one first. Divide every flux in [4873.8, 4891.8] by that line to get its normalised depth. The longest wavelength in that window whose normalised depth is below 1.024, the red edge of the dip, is 4890.67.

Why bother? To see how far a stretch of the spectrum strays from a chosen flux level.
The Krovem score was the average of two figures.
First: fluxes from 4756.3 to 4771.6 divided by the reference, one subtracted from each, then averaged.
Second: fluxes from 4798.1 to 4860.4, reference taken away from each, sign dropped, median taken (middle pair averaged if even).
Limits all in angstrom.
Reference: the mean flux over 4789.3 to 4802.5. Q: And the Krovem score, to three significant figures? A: 0.100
